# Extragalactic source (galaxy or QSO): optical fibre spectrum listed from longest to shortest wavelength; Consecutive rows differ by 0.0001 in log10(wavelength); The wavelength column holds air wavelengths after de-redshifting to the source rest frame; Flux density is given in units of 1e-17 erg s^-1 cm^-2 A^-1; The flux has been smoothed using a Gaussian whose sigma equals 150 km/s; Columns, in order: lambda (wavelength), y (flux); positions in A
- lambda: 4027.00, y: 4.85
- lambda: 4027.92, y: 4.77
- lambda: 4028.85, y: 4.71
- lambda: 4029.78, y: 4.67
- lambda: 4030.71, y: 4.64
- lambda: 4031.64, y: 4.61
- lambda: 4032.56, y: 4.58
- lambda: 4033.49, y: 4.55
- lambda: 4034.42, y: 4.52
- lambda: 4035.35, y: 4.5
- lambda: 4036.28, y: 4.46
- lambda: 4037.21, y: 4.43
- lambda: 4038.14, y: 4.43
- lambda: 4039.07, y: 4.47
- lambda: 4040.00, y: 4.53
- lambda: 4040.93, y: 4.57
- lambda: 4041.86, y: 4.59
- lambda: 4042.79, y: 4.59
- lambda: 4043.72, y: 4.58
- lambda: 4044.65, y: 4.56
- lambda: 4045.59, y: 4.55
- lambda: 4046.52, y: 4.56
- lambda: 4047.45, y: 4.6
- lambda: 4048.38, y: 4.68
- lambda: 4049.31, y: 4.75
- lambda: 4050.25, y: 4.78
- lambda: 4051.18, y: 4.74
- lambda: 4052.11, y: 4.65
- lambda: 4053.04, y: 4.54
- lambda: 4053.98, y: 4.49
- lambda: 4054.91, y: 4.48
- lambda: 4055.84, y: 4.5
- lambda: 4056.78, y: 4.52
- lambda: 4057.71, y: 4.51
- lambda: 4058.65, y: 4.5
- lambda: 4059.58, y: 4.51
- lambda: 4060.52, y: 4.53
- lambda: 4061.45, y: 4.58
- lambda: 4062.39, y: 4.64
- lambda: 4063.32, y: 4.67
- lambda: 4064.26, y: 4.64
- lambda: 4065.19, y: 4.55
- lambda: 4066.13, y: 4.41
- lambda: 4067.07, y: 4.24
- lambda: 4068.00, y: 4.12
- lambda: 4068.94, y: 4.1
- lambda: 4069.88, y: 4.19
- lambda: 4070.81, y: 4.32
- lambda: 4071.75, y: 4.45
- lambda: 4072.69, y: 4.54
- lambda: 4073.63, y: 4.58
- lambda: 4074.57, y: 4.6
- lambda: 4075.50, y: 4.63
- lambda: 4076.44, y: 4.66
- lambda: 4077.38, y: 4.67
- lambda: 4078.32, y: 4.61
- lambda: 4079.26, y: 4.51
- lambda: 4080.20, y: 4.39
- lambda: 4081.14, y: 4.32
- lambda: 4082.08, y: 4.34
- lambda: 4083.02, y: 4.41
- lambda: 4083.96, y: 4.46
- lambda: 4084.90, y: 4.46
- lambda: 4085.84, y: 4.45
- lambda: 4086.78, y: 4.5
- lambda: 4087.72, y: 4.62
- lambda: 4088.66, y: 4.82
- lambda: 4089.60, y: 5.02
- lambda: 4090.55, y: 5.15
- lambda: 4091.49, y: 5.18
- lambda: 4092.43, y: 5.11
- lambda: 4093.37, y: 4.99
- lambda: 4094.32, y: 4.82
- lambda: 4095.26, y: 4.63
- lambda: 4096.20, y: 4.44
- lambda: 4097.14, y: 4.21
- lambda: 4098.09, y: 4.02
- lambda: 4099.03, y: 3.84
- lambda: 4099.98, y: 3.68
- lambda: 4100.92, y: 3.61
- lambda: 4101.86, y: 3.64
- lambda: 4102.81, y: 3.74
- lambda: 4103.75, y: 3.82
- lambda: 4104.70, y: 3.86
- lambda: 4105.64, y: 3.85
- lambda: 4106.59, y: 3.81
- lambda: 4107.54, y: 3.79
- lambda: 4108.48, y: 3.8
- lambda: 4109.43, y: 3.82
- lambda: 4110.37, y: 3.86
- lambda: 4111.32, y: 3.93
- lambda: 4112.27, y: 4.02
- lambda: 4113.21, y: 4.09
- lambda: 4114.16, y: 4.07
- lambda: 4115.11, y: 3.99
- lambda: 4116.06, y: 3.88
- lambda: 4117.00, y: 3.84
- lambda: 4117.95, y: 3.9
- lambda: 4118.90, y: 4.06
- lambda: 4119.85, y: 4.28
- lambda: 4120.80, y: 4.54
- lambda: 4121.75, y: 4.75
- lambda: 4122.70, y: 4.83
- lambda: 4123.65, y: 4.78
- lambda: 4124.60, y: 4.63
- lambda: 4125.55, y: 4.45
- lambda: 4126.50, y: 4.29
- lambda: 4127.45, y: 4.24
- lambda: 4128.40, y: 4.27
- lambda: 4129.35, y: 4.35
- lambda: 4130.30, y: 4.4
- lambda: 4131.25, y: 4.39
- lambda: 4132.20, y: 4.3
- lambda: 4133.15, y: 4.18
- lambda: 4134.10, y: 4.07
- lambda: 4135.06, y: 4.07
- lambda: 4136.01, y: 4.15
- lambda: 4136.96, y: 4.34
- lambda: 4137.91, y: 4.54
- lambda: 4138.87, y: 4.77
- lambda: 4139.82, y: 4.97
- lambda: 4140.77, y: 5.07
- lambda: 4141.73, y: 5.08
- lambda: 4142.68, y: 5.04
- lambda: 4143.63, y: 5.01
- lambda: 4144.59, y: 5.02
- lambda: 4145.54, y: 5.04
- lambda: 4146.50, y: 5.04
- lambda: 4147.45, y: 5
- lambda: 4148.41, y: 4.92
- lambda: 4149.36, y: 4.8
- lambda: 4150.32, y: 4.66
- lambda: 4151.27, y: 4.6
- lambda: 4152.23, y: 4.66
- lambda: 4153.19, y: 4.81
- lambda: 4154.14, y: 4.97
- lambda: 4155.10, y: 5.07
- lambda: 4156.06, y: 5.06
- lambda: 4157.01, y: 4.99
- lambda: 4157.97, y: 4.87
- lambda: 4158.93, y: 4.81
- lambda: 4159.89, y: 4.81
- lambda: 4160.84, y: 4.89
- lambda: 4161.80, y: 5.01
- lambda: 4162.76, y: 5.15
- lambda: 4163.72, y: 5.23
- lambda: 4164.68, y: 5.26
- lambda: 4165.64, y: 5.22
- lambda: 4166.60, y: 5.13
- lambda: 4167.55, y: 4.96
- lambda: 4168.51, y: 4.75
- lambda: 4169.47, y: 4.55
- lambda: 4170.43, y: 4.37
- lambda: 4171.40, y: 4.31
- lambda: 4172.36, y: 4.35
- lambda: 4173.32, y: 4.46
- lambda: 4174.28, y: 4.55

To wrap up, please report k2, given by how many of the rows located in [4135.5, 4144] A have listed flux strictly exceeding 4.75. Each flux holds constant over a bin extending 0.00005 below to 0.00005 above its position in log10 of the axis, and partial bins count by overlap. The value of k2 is 6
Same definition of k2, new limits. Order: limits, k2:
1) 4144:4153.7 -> 7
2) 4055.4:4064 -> 0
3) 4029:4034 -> 0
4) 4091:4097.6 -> 4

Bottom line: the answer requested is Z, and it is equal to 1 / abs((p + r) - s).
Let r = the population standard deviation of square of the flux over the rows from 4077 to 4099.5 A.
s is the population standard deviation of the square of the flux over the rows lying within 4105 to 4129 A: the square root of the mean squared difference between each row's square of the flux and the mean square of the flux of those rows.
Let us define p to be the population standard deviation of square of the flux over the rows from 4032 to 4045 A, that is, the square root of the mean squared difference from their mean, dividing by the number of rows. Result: 1.30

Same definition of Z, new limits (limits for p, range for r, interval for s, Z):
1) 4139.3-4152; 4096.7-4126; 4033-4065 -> 0.28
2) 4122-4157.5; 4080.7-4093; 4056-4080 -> 0.22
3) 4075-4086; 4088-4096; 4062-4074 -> 0.91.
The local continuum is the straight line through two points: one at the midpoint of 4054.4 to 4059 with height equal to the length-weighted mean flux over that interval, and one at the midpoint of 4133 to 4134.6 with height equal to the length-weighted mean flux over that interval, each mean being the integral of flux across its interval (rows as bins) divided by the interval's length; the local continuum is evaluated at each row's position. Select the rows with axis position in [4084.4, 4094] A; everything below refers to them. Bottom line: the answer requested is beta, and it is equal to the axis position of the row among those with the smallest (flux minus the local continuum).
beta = 4085.84 A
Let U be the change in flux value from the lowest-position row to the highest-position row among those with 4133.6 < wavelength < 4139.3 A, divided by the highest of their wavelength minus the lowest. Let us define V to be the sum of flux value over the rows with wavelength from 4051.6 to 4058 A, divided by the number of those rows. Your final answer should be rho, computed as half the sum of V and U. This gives 2.34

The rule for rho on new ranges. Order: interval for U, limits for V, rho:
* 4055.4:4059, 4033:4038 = 2.25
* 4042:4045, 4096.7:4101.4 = 1.93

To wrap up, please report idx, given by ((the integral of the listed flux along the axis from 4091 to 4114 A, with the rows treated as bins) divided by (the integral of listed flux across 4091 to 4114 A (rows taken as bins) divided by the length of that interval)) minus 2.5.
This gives 20.5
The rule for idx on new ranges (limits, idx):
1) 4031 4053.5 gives 20.0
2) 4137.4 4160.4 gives 20.5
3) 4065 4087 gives 19.5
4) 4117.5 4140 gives 20.0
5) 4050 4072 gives 19.5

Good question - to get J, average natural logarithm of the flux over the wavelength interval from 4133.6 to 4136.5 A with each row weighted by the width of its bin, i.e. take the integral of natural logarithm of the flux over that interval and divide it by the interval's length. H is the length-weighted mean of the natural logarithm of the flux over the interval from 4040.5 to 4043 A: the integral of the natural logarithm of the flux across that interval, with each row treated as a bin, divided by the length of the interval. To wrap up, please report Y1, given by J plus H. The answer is 2.93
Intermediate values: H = 1.52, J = 1.41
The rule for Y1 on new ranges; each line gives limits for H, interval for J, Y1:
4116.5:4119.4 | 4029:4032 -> 2.90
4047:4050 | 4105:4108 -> 2.88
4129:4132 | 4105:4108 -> 2.82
